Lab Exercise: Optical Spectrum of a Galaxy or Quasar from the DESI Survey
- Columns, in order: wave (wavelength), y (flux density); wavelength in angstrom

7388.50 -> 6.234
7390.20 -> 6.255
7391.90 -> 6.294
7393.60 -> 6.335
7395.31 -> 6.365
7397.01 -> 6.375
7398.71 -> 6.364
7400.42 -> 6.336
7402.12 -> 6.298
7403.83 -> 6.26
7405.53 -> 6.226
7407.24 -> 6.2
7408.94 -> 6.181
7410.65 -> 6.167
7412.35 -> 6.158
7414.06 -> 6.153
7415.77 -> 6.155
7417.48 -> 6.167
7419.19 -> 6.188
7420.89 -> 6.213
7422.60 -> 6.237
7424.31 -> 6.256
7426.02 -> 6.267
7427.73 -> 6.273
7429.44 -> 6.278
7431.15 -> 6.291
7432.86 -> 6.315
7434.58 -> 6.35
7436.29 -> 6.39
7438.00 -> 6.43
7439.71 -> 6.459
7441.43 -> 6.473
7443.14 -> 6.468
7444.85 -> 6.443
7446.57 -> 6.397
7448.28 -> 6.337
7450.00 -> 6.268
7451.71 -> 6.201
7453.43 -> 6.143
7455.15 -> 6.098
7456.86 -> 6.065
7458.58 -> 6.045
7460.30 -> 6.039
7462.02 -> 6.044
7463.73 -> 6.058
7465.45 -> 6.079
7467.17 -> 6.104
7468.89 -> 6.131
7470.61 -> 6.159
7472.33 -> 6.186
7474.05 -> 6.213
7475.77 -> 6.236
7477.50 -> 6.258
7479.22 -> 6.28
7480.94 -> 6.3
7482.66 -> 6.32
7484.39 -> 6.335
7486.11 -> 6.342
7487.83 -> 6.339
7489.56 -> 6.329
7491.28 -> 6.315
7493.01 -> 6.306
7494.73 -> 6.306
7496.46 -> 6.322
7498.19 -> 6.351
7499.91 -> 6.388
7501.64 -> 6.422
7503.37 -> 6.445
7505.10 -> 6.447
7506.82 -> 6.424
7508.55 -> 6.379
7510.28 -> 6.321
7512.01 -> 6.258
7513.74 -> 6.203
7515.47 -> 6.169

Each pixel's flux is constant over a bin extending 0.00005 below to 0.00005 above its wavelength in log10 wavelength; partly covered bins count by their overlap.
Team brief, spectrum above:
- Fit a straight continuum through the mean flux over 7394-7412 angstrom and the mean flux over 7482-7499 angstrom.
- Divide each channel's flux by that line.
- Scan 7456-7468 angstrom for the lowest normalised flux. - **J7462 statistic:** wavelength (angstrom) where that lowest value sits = 7460.30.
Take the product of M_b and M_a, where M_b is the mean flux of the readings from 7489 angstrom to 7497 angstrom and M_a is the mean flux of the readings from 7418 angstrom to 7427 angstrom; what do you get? 39.4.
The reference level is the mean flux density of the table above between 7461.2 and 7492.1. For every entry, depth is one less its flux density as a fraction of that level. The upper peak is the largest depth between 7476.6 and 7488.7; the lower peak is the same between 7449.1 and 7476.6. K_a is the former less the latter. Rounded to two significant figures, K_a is -0.035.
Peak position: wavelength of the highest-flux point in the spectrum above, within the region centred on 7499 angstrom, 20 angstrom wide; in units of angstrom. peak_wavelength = 7505.10 angstrom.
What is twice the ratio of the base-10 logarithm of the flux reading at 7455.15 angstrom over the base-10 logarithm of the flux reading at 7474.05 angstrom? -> 1.980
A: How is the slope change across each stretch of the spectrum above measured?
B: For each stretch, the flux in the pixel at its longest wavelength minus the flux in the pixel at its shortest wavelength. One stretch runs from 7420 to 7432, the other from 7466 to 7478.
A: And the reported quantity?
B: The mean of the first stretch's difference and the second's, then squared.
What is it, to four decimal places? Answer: 0.0135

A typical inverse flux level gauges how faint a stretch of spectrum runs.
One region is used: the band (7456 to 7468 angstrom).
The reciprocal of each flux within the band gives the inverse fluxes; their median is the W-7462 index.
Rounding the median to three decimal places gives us 0.165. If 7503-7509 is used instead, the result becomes 0.155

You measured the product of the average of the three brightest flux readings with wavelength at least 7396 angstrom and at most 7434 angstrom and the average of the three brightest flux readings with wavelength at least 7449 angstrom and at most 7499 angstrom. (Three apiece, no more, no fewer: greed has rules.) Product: 40.3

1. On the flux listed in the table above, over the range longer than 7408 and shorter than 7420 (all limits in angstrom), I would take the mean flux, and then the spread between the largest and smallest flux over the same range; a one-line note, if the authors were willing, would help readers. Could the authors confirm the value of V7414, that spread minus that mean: -6.13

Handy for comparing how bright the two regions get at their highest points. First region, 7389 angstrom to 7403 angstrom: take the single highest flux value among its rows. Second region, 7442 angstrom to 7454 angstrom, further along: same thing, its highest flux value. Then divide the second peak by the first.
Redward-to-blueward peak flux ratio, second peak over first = 1.01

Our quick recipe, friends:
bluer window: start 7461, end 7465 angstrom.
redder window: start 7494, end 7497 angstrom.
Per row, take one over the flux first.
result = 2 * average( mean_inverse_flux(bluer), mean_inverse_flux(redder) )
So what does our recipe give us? 0.3236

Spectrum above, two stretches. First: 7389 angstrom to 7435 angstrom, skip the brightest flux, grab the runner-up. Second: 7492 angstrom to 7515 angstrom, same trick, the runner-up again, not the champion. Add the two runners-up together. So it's 12.8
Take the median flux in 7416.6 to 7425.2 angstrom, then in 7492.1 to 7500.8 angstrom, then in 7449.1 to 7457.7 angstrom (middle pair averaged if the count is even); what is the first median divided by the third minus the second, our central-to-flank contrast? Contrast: -35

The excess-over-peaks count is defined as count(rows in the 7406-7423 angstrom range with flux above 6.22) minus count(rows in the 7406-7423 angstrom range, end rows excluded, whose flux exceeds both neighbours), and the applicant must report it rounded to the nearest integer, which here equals 1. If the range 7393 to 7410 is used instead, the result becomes 7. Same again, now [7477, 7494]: 9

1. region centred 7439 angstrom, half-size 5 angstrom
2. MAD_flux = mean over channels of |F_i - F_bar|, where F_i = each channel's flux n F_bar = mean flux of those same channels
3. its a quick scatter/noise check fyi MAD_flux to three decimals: 0.039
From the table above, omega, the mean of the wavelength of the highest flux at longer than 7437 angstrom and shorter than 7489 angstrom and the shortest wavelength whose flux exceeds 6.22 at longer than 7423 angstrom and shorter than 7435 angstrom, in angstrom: 7432.9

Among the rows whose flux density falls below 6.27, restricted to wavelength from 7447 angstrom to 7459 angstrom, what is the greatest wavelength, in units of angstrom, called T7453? 7458.58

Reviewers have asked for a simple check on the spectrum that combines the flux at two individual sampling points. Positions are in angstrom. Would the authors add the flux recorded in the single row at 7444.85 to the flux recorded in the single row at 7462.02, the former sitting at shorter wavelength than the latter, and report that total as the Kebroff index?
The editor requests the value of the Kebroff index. 12.5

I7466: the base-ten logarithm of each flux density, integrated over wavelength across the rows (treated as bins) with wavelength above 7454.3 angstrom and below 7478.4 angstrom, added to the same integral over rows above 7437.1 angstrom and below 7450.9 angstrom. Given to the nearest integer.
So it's 30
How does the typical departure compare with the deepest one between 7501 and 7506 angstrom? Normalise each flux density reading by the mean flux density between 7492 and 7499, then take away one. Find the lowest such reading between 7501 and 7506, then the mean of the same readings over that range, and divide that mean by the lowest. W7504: 1.2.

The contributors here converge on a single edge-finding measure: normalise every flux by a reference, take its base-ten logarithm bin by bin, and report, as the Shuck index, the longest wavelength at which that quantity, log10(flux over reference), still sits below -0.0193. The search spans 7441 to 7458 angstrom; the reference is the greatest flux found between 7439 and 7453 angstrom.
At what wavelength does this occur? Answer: 7456.86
